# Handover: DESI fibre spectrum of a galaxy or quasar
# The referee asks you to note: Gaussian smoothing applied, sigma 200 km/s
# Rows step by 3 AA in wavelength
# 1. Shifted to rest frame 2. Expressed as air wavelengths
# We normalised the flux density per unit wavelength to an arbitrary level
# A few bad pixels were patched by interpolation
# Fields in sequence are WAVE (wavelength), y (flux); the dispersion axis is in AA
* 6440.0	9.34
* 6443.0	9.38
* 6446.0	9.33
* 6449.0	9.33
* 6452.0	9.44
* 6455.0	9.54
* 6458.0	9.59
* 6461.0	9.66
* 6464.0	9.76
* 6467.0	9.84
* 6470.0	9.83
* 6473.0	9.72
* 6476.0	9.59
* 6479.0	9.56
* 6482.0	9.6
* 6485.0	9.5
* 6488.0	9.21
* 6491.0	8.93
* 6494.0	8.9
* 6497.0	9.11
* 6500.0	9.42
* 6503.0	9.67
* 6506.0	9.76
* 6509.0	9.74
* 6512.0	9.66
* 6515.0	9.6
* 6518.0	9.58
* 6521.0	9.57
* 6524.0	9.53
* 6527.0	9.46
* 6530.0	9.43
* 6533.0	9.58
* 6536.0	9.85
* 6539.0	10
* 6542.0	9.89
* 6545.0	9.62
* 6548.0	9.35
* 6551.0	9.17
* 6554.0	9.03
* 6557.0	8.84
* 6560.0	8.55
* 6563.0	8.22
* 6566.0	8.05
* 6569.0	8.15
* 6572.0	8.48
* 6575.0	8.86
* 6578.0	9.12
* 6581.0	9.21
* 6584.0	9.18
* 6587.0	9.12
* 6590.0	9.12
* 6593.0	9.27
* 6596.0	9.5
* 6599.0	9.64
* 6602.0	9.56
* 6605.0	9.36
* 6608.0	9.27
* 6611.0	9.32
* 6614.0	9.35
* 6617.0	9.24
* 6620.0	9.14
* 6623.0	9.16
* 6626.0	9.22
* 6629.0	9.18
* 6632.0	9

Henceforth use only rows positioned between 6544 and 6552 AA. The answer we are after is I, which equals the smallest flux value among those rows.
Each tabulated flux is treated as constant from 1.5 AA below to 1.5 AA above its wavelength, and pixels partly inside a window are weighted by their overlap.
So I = 9.17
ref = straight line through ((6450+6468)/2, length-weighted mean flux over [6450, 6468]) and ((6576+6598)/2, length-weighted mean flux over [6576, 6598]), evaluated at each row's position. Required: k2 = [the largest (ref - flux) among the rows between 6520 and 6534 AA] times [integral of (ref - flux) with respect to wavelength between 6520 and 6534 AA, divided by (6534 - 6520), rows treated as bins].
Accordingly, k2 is 0.00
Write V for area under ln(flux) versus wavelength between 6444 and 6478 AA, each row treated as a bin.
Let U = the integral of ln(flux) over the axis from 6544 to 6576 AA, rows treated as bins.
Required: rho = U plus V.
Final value 146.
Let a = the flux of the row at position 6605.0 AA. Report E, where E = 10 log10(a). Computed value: 9.71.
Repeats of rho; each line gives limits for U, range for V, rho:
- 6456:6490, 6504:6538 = 154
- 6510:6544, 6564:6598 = 151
